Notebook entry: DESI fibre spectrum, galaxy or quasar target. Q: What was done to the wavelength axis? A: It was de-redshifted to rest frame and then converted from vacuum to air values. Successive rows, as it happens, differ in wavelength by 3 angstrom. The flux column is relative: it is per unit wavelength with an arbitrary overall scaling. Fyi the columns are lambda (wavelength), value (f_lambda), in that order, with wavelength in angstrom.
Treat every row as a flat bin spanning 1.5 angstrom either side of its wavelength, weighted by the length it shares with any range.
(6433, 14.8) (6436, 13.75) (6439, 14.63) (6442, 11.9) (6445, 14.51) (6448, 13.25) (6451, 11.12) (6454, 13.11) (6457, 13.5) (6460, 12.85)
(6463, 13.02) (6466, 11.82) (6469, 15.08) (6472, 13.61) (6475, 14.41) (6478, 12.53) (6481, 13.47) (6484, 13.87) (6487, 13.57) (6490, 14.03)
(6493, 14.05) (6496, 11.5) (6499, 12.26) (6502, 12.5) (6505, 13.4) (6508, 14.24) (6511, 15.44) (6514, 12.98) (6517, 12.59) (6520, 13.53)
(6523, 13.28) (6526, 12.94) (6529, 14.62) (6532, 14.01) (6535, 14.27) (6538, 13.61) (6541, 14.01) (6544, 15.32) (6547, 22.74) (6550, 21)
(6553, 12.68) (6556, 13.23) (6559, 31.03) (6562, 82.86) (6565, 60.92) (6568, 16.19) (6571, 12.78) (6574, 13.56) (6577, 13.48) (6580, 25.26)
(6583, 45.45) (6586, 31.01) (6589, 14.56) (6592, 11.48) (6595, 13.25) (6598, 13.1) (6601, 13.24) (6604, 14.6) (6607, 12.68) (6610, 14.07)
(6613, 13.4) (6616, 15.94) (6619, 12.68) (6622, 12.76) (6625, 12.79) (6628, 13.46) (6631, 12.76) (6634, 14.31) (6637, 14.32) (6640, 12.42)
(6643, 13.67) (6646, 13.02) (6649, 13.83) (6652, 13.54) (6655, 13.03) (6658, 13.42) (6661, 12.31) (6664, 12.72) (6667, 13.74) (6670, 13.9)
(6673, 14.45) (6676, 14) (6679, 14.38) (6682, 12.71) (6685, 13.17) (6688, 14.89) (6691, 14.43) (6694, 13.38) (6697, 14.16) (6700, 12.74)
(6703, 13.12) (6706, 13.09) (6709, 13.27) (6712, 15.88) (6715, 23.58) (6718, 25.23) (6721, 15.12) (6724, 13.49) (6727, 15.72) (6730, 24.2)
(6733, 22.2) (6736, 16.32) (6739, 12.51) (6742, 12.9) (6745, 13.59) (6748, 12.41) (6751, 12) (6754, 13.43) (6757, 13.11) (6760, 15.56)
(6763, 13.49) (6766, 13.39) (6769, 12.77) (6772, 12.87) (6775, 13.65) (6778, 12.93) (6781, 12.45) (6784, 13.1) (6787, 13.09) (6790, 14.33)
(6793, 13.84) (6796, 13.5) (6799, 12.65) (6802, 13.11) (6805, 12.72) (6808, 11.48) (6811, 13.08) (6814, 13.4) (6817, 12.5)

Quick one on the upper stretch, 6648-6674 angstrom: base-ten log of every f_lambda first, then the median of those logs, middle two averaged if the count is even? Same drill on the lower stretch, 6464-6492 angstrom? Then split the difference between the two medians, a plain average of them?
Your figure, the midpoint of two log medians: 1.13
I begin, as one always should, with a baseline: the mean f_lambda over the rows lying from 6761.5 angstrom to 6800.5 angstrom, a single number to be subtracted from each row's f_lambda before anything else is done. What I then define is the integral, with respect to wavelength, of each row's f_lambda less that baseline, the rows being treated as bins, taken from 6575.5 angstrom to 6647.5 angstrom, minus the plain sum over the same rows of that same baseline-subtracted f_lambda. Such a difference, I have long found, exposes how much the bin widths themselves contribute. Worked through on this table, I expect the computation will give 132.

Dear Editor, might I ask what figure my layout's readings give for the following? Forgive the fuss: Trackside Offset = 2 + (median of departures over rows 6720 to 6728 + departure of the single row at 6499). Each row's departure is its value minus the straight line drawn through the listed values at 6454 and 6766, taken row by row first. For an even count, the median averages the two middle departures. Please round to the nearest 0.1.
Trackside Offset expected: 2.9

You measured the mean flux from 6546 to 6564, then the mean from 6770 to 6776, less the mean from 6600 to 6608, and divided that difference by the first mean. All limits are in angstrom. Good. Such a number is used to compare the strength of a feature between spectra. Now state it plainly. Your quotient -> -0.01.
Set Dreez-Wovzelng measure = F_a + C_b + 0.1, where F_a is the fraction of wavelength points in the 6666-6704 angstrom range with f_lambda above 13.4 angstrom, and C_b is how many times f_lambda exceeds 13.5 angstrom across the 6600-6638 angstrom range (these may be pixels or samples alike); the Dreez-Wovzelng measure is 5.7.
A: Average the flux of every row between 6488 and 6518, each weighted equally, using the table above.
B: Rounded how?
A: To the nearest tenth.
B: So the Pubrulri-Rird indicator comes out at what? 13.3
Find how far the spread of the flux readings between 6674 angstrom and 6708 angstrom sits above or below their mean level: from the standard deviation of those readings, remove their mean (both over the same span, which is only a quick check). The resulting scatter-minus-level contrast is -12.9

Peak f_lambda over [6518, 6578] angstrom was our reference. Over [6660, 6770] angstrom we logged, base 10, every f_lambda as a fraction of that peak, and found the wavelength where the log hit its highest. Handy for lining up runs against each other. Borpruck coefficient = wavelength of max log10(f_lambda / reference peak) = 6718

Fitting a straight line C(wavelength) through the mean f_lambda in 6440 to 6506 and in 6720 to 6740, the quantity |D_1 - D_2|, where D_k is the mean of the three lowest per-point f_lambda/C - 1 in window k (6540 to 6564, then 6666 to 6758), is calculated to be 0.22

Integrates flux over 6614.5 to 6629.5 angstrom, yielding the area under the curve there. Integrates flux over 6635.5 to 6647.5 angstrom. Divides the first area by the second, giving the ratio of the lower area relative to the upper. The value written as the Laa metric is 1.3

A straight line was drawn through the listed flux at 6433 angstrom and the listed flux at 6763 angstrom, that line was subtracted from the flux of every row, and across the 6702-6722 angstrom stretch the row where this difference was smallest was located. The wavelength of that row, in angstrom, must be 6706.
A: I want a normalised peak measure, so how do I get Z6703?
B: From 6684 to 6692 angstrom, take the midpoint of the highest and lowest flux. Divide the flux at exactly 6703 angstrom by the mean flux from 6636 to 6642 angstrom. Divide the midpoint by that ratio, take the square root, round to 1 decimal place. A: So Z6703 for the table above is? 3.8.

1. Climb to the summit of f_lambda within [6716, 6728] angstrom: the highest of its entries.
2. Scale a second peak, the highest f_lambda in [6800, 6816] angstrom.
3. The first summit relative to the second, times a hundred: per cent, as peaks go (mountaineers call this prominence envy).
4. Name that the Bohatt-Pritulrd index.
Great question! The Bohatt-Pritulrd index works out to 188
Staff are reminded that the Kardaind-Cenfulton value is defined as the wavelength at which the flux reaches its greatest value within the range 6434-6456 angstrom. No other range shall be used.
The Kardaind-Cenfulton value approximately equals 6439 angstrom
